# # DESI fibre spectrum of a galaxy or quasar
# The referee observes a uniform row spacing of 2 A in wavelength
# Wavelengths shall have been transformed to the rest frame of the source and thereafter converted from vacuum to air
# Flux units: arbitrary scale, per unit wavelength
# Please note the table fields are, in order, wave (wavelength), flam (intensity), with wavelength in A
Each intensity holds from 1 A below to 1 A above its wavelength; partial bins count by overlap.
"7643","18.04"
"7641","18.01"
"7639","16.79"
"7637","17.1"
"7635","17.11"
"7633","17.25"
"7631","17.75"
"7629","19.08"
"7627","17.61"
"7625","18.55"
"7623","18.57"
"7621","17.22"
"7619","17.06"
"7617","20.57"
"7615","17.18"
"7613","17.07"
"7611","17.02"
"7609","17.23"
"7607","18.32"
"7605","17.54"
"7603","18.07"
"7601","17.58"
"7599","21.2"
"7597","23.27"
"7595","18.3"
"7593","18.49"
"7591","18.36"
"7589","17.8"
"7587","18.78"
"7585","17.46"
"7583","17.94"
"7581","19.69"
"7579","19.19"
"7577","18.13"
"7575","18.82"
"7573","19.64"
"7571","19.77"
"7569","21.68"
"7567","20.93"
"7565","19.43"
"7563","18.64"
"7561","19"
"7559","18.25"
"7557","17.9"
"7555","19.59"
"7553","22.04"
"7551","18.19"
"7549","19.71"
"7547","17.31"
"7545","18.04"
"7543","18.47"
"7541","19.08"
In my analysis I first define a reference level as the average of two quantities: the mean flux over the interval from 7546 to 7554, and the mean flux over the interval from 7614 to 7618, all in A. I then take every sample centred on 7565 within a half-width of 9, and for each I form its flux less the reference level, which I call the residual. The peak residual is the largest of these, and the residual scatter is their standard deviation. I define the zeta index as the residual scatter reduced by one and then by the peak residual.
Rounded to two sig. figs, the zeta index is -2.4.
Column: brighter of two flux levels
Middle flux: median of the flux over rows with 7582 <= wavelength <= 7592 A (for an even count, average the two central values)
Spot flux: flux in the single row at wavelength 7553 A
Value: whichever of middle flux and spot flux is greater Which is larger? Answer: 22.0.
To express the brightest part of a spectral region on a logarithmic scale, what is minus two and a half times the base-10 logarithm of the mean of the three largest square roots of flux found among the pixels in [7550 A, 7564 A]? -1.63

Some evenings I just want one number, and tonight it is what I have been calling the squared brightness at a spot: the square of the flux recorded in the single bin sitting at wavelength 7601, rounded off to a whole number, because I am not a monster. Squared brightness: 309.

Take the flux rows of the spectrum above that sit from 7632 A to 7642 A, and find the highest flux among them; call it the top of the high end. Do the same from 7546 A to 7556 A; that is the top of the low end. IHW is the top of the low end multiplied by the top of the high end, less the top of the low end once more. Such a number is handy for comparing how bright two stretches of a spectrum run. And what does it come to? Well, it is 375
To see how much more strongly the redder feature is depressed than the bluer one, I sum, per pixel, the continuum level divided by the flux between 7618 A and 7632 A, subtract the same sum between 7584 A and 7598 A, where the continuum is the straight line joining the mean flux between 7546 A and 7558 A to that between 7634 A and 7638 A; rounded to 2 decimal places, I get -0.01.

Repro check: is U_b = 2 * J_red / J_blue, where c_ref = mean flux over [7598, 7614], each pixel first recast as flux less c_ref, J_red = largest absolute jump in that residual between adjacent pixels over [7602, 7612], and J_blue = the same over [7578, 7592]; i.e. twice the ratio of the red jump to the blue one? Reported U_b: 1.2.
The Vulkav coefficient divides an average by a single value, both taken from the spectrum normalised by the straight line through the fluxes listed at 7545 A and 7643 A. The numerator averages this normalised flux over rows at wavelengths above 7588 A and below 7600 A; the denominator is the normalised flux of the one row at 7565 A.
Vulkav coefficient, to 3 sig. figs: 1.01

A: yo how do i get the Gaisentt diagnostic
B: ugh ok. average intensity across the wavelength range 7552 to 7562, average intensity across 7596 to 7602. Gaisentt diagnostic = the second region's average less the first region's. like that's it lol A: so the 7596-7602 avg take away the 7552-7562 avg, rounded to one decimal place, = 1.3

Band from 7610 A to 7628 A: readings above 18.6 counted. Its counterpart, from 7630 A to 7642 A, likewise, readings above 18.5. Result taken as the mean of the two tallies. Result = 0.50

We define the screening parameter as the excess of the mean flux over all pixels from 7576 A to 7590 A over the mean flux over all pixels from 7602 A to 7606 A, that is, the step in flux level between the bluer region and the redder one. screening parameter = 0.62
